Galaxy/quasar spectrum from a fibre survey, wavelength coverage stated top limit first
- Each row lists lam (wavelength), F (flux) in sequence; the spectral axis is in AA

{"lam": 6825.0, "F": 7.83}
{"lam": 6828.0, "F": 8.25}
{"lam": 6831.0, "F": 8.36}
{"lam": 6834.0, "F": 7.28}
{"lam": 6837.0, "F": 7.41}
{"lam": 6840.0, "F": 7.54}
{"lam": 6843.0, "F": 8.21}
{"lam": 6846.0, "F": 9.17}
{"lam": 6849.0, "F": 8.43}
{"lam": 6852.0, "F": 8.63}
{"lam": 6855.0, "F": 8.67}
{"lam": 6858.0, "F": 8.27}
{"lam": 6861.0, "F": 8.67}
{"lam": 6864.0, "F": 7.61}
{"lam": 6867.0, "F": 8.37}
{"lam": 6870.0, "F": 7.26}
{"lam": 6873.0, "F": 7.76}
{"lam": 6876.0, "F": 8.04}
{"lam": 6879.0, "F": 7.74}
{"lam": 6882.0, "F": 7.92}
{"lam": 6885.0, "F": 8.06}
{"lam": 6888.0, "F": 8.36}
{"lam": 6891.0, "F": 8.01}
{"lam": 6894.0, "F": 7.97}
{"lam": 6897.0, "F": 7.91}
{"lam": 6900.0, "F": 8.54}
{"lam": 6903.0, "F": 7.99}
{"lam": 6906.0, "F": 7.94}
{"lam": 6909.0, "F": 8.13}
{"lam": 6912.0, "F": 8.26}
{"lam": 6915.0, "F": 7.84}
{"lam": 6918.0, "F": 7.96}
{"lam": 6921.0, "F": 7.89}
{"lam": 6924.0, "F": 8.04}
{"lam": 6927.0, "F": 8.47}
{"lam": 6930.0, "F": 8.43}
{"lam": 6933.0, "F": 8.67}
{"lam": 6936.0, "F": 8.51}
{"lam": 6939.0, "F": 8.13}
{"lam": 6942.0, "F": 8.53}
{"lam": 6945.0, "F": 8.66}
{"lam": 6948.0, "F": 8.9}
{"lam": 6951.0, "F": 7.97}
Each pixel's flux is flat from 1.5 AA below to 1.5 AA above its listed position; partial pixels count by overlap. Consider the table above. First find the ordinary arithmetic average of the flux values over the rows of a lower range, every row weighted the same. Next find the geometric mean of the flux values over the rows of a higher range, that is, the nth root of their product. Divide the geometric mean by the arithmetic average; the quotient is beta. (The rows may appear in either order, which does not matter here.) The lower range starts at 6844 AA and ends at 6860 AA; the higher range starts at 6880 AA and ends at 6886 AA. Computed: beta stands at 0.93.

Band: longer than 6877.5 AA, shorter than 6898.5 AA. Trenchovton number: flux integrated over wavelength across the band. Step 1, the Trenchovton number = 168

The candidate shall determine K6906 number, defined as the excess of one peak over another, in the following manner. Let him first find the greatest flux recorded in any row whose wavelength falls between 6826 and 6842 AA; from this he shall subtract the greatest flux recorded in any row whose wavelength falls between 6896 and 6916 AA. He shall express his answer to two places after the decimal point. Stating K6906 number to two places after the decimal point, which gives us -0.18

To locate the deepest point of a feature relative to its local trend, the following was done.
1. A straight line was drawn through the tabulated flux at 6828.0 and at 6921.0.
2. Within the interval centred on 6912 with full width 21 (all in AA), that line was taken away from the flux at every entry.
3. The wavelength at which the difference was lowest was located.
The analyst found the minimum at 6915.0 AA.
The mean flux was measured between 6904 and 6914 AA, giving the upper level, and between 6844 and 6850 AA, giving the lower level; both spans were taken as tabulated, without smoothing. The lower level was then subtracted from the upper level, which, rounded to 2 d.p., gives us -0.69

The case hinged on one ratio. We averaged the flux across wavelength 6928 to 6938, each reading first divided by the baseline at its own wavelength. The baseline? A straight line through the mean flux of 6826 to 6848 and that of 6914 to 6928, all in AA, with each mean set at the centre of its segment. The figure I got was 1.06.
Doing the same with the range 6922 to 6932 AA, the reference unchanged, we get 1.03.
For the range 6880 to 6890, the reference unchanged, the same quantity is 1.01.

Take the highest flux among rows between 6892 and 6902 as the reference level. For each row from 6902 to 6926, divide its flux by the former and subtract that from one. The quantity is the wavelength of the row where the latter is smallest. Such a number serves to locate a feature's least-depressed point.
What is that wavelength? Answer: 6912.0 AA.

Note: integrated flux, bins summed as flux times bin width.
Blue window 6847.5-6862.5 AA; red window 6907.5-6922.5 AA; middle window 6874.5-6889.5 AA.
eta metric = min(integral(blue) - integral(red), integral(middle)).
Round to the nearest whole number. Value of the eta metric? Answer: 8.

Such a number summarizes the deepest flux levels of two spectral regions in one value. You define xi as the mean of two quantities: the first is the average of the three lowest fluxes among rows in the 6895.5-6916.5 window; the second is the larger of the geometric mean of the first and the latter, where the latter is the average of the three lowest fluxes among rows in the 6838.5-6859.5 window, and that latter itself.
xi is 7.95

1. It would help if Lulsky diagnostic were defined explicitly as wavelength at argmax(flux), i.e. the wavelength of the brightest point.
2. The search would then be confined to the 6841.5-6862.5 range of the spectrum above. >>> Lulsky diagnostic 6846.0 AA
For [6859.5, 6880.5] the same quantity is 6861.0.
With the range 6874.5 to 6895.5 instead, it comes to 6888.0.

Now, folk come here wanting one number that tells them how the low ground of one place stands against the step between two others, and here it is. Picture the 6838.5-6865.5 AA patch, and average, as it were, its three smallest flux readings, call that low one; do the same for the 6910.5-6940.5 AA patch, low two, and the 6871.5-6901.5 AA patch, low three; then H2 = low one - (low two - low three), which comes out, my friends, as 7.69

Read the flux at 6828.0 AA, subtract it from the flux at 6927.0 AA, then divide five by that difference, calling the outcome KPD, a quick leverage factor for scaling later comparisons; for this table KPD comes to 23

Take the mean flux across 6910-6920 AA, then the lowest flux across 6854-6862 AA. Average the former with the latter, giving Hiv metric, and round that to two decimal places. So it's 8.14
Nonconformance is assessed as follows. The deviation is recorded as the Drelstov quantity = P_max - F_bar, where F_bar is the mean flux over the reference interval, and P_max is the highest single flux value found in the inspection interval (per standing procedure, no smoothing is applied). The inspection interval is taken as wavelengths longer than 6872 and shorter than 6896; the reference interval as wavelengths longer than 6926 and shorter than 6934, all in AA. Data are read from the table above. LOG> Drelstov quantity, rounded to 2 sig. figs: -0.16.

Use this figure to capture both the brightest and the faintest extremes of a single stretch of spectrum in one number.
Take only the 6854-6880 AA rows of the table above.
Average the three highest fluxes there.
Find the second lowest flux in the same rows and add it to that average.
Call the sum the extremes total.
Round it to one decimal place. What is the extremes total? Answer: 16.2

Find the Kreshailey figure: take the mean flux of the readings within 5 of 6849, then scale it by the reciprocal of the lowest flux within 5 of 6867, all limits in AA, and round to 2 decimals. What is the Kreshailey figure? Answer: 1.20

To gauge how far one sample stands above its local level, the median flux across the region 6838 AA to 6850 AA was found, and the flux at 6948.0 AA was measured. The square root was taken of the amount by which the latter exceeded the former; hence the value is 0.76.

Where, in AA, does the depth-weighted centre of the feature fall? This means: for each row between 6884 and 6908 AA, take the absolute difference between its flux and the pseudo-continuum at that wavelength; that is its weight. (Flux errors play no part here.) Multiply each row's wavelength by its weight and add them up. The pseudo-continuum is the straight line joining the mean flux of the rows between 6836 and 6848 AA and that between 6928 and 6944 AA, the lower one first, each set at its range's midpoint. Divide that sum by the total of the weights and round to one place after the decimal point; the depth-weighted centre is 6897.2 AA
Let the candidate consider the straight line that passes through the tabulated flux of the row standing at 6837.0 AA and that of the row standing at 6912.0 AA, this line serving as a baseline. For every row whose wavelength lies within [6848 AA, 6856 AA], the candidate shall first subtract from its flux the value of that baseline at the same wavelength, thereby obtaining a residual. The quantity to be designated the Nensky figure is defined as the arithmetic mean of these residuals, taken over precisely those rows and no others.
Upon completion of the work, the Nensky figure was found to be 1.00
